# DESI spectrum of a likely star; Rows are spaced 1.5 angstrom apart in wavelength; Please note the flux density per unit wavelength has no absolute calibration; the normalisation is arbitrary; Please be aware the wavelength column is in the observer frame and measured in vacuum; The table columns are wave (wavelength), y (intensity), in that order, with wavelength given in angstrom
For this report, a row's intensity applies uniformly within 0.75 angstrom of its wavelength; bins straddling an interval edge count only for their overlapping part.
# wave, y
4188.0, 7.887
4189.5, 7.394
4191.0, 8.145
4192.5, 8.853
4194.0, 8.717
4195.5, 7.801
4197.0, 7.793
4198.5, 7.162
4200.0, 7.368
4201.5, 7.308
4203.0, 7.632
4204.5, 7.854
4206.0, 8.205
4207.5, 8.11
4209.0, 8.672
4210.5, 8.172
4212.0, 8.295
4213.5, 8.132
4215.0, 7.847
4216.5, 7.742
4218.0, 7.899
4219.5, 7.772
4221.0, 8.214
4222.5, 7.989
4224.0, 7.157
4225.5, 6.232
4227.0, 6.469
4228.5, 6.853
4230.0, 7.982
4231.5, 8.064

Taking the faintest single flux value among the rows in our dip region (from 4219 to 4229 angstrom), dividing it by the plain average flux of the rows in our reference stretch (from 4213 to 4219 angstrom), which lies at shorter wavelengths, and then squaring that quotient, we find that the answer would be 0.62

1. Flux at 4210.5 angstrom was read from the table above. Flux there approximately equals 8.172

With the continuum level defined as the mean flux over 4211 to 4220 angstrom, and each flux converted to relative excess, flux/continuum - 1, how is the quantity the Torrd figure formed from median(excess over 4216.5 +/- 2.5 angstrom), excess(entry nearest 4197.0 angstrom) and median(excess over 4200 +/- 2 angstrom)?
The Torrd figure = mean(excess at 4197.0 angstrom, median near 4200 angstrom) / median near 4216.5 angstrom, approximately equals 4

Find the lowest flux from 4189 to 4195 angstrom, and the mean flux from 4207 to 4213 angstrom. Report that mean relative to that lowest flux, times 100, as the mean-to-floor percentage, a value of 112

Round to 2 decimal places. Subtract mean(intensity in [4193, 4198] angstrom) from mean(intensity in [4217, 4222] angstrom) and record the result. -0.14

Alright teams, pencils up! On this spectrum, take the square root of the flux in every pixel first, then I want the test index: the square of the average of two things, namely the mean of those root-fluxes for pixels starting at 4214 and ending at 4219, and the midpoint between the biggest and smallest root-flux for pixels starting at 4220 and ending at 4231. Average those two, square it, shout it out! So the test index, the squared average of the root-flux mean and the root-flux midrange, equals 7.51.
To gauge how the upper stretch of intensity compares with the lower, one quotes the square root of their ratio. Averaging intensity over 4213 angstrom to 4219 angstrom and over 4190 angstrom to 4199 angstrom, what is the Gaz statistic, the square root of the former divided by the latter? 0.99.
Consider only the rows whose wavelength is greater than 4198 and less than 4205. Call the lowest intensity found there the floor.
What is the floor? 7.162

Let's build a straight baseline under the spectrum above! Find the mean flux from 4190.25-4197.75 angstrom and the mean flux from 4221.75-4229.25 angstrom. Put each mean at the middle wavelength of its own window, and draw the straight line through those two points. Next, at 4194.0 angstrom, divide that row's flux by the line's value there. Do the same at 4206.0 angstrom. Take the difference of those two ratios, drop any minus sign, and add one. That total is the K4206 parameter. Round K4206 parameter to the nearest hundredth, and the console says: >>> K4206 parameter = 1.00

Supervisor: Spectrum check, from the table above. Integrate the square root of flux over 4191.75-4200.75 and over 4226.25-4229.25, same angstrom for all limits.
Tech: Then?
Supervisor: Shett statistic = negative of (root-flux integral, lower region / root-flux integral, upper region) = -3.3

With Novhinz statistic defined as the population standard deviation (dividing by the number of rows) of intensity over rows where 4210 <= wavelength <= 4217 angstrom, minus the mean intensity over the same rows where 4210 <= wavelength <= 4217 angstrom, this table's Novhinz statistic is -7.8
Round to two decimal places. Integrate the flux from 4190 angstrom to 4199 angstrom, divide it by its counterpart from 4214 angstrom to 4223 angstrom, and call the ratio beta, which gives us 1.02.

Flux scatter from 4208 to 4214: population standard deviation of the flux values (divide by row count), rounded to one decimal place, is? 0.2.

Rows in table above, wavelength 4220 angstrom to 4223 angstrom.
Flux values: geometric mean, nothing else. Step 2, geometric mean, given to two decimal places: 8.10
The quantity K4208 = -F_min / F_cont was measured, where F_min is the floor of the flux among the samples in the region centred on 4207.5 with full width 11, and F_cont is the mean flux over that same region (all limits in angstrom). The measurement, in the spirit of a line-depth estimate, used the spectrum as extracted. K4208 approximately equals -0.94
